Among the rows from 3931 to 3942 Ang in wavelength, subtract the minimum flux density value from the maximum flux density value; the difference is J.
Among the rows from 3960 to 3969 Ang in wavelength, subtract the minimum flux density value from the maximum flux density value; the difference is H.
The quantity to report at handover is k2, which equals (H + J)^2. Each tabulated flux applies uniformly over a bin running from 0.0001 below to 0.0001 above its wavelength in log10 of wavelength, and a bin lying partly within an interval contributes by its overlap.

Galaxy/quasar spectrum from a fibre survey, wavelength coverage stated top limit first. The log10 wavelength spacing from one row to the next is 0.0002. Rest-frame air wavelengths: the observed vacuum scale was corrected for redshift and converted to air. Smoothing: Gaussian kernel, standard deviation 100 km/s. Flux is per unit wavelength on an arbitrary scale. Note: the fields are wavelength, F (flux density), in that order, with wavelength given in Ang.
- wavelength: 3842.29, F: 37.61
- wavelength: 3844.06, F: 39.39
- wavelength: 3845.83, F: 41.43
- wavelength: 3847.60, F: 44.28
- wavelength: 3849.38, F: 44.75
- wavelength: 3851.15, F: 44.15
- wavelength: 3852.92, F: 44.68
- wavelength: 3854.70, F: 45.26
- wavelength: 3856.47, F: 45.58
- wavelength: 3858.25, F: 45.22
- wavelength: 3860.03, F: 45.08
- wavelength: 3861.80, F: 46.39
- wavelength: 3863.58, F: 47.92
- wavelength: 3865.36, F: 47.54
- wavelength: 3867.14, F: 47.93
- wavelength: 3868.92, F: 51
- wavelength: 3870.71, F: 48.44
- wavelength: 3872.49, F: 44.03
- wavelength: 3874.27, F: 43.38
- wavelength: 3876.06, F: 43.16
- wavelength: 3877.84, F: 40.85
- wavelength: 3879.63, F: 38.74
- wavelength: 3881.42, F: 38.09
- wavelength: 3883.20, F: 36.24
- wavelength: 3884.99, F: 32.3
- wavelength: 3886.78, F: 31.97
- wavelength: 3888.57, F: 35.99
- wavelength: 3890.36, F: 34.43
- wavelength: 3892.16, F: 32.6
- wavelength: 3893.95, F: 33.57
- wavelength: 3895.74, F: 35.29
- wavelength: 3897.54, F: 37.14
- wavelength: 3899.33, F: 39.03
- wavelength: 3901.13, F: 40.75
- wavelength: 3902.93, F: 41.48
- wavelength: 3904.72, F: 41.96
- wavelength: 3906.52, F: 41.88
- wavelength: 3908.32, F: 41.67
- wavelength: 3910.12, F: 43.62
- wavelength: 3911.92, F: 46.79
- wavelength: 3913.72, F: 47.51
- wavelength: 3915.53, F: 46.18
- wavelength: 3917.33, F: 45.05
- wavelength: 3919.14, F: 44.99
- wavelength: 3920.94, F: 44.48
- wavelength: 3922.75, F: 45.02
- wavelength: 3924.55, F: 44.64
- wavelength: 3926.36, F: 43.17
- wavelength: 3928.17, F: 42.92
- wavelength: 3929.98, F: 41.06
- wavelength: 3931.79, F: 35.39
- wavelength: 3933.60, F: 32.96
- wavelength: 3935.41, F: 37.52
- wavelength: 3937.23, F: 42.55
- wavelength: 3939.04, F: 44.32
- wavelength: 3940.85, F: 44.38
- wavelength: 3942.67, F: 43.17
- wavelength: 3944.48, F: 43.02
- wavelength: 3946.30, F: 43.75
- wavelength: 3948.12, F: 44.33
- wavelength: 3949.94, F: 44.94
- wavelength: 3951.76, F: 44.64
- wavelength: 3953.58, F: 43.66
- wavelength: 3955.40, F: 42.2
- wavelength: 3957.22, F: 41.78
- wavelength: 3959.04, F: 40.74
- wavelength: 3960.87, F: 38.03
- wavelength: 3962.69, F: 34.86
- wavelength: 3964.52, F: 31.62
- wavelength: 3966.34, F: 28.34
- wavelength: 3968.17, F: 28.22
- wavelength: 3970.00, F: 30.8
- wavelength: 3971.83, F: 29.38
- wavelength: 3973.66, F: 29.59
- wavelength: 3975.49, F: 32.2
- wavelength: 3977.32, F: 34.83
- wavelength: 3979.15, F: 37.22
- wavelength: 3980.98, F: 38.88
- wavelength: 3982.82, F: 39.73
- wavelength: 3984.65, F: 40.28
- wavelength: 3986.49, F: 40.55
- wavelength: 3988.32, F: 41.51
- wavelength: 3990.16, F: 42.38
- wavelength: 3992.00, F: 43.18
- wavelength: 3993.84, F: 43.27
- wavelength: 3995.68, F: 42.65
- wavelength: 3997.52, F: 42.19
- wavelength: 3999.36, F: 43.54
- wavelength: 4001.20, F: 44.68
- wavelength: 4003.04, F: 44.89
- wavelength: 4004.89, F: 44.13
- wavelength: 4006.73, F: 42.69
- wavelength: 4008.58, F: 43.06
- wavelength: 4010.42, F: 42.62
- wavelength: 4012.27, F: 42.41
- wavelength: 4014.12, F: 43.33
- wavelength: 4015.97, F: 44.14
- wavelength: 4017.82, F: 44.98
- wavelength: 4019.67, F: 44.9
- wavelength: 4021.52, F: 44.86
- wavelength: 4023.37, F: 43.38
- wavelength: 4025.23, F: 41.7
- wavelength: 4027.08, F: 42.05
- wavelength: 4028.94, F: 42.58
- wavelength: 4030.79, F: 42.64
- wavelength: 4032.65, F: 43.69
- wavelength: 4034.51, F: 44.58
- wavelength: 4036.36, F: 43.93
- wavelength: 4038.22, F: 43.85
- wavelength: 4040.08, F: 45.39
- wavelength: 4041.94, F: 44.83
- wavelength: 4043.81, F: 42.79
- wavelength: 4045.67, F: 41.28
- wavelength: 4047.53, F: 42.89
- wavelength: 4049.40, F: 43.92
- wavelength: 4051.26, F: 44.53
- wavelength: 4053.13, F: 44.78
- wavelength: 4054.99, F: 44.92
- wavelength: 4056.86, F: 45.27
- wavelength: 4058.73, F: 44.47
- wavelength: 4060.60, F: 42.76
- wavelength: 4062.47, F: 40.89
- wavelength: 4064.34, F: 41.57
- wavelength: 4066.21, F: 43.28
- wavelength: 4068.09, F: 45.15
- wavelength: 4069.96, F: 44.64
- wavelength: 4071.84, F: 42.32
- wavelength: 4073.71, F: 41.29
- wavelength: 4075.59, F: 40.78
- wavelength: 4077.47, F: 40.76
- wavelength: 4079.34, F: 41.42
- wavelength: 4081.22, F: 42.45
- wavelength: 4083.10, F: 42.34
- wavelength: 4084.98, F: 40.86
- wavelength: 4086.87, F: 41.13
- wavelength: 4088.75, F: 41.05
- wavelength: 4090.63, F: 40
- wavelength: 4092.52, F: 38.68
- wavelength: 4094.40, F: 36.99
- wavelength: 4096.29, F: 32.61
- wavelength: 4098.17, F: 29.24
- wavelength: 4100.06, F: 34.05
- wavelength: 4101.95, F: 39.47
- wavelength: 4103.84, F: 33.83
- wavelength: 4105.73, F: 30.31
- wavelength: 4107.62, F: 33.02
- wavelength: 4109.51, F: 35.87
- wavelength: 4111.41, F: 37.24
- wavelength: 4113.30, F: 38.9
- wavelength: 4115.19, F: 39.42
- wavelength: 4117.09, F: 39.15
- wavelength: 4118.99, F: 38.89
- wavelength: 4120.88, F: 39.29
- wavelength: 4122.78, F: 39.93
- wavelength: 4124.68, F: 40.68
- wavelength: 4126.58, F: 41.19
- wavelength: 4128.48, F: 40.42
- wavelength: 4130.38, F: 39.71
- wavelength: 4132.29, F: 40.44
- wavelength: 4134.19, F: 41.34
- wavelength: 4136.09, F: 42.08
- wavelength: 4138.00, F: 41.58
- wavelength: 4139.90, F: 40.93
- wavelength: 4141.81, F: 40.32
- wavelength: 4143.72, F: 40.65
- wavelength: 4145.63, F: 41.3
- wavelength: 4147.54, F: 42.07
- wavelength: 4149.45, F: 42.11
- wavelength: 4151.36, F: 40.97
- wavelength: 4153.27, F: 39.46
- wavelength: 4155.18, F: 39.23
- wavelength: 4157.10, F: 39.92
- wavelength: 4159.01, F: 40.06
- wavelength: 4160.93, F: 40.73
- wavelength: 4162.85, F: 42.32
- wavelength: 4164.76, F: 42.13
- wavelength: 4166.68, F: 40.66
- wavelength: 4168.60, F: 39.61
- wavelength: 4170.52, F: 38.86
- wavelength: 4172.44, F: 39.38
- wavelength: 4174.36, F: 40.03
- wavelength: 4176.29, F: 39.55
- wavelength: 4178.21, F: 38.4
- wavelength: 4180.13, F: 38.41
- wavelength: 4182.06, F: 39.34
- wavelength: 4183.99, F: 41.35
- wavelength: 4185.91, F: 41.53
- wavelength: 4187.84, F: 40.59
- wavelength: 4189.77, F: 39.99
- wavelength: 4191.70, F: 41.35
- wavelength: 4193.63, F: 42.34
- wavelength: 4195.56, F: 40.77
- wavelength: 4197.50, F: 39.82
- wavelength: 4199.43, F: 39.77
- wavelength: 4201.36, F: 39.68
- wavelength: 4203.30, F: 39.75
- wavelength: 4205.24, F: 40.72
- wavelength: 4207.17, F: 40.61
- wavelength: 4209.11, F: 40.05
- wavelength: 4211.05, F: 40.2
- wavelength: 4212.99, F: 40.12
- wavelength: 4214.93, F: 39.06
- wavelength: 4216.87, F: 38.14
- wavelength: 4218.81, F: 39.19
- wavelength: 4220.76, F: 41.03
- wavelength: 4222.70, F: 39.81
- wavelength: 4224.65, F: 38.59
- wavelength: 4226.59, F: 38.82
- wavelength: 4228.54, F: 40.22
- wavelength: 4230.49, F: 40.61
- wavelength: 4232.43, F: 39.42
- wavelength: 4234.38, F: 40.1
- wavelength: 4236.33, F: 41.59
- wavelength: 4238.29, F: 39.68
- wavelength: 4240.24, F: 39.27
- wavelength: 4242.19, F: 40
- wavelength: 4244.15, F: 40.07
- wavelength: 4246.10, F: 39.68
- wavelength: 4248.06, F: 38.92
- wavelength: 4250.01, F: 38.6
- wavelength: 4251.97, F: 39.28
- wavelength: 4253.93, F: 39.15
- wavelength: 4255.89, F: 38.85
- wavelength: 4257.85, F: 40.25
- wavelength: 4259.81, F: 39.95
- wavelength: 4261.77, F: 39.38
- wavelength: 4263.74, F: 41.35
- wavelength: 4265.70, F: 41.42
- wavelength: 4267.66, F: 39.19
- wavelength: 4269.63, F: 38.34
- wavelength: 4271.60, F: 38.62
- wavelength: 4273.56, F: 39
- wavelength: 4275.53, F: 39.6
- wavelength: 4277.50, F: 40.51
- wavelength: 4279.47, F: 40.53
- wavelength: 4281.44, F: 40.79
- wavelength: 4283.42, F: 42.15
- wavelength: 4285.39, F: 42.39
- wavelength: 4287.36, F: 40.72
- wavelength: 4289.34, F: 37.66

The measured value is 451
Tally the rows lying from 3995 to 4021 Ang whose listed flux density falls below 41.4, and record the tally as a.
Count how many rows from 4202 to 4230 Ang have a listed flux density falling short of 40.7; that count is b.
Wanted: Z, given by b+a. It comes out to 12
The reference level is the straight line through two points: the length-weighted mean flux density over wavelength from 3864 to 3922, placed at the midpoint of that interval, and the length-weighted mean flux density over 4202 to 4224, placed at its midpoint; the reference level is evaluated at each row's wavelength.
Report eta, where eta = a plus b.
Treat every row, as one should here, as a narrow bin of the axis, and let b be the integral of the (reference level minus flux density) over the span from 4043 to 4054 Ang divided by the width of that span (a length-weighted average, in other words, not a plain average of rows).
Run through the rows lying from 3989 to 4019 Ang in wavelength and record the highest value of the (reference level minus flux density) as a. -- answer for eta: -4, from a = -1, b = -3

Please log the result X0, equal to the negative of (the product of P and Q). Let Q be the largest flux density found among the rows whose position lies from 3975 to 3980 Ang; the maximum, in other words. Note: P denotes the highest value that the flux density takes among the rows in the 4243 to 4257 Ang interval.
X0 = -1491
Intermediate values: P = 40.07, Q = 37.22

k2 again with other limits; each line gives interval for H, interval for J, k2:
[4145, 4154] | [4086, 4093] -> 26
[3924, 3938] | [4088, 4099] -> 552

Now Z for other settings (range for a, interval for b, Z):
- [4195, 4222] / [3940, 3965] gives 17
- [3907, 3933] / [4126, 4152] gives 7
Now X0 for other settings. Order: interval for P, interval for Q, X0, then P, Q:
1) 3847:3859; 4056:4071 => -2063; 45.58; 45.27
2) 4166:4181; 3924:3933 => -1815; 40.66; 44.64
